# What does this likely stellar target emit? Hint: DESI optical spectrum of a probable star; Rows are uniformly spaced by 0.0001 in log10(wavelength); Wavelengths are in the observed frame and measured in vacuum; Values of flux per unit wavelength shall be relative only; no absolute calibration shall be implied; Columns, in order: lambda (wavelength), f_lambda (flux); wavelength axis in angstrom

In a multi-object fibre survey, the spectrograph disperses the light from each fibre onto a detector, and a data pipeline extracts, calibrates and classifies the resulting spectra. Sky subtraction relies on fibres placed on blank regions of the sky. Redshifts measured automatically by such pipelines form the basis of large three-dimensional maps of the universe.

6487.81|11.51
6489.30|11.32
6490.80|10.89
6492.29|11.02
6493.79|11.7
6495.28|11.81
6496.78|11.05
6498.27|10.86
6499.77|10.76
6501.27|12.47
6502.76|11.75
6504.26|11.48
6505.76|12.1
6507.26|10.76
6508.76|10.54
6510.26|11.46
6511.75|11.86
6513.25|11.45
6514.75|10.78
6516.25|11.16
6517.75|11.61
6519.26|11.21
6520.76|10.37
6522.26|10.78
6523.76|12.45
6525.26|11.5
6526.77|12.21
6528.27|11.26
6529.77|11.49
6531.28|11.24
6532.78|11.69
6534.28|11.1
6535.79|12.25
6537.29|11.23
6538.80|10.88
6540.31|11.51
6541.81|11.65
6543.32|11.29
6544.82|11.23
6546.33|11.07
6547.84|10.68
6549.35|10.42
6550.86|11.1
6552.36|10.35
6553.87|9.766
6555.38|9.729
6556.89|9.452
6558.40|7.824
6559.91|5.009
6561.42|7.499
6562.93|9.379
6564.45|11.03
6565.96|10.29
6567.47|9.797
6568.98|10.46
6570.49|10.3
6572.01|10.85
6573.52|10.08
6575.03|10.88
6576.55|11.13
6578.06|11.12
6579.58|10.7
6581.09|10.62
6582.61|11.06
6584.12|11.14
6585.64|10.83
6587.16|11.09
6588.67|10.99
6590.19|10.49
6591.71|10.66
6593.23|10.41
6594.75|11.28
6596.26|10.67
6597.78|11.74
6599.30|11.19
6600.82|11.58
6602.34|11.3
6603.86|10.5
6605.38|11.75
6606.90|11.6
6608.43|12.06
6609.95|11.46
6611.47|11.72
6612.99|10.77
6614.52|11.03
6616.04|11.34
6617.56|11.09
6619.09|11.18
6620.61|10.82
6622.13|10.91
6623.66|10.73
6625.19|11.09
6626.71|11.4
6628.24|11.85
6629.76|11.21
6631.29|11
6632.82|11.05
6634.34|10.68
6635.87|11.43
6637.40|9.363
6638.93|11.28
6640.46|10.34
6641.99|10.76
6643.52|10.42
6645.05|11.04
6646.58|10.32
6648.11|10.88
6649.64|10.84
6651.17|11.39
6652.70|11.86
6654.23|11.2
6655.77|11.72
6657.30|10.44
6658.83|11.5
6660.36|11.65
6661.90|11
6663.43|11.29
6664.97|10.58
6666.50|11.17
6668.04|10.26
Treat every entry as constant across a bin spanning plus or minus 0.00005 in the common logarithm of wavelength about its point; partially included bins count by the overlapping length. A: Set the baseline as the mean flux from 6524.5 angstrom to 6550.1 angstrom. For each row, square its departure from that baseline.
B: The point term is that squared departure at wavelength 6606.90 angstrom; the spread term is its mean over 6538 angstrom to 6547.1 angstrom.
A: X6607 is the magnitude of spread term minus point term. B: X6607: 0.00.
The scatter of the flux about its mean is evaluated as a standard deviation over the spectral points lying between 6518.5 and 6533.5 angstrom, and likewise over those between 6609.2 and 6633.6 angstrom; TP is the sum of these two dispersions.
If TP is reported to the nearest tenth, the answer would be 0.9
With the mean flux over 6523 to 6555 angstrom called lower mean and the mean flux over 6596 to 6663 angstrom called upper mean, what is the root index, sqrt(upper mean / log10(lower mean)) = 3.25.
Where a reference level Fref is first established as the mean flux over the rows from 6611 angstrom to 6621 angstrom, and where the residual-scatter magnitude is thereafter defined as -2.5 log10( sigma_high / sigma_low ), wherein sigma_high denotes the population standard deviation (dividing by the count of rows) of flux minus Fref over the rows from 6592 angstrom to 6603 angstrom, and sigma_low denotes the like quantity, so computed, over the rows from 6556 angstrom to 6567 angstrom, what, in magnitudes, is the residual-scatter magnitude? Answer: 1.6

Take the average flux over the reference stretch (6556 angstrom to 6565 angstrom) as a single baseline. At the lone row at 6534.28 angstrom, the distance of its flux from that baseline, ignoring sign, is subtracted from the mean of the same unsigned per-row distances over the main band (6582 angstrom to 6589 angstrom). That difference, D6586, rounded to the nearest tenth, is -0.1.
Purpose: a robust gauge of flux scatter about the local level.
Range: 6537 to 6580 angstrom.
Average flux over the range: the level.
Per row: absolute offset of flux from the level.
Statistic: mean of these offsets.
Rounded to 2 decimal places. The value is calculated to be 0.93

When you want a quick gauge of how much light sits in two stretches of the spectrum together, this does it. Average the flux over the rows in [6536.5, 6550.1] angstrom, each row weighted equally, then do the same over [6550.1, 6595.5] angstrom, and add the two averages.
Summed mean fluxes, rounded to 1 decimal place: 21.3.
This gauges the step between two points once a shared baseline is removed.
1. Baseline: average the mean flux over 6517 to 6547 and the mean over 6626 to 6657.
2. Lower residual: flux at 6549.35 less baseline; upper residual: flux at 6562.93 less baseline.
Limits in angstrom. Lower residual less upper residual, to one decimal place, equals 1.0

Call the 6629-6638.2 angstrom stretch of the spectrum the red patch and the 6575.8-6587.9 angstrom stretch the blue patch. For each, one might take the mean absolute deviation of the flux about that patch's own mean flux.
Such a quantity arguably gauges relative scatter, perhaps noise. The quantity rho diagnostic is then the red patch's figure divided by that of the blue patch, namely 2.8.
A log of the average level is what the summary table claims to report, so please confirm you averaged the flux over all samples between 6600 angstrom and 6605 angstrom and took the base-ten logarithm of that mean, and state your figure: 1.05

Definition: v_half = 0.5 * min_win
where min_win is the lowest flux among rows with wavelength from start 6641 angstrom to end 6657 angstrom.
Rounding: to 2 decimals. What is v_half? 5.16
